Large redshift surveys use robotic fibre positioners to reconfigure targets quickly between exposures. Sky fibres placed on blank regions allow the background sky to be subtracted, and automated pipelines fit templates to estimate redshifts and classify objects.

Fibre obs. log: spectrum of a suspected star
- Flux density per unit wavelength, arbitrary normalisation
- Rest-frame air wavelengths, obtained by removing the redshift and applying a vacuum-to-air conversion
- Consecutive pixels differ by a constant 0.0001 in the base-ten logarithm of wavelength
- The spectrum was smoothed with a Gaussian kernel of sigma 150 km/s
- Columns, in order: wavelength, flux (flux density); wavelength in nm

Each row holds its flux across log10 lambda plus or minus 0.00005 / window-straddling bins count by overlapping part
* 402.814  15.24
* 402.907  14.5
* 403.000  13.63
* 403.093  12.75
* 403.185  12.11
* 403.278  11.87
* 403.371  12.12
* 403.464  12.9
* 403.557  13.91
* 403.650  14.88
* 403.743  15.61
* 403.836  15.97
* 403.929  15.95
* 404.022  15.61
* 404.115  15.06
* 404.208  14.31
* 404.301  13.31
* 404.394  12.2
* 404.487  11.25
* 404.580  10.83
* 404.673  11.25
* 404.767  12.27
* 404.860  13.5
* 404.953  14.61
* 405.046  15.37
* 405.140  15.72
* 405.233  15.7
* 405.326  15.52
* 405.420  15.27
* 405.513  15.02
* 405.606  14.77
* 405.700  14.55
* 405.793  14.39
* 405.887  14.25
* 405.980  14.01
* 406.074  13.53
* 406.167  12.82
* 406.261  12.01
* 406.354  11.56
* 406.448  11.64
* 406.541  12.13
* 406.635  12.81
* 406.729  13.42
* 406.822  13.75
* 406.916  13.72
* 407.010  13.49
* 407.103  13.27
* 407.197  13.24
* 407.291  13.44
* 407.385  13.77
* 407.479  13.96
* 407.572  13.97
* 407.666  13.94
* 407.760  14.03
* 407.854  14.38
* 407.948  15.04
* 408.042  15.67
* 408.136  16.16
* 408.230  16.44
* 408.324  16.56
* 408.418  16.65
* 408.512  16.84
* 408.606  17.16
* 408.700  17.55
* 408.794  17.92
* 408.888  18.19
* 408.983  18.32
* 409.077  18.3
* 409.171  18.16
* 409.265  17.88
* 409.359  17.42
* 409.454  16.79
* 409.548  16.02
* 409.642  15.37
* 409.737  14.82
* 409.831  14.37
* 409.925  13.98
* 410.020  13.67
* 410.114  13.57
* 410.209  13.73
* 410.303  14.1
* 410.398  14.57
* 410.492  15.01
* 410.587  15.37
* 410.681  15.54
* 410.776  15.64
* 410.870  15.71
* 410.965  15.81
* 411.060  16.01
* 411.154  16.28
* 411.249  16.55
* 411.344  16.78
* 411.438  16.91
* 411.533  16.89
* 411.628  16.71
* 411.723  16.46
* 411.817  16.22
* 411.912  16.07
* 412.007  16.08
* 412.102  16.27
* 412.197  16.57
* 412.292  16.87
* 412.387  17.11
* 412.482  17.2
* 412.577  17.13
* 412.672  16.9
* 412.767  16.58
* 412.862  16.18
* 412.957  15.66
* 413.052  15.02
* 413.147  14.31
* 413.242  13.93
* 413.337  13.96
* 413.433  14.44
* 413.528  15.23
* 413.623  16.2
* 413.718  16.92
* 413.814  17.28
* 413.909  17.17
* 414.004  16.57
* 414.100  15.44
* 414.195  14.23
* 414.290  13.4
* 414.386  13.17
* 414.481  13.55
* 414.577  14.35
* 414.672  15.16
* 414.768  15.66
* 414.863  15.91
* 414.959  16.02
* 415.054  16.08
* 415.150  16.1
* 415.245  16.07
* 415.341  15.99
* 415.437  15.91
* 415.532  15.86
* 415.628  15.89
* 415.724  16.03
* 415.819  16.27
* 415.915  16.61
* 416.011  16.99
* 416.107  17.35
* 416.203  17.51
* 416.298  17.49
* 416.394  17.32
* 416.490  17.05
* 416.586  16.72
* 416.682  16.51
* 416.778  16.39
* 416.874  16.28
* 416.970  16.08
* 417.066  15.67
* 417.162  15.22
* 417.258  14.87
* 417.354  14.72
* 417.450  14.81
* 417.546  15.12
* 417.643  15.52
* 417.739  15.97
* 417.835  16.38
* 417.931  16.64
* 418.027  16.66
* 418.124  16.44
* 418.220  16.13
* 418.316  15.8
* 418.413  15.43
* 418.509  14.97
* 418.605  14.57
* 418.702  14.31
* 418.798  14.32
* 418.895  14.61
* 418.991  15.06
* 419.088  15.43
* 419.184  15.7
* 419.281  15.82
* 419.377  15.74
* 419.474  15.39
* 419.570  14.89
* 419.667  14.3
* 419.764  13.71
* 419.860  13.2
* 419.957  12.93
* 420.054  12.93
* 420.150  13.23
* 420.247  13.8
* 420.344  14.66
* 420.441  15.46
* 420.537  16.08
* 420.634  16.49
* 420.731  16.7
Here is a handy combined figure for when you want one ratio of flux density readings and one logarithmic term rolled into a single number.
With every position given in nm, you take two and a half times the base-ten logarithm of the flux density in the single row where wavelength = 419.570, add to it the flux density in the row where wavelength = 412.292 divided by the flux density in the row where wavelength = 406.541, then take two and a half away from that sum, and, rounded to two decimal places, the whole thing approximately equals 1.82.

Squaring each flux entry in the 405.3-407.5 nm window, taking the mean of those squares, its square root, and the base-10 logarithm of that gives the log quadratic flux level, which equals 1.13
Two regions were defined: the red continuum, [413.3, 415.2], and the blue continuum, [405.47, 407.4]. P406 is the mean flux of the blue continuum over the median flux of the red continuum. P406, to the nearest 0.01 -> 0.86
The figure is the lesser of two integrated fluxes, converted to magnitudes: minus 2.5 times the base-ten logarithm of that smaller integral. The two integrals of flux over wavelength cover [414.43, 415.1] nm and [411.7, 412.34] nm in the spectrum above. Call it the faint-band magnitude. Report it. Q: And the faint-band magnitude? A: -2.52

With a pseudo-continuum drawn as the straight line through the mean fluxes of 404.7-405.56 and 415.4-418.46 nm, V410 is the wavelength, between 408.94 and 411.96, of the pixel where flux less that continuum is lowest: 410.114 nm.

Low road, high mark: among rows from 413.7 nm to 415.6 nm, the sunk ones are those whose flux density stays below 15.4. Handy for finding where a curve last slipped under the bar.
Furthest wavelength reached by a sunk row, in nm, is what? 414.672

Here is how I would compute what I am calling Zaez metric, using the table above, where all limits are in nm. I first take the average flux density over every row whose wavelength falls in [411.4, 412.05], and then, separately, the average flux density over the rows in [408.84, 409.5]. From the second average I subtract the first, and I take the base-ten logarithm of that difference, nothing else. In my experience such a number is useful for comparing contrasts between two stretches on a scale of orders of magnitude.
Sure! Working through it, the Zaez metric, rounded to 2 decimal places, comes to 0.14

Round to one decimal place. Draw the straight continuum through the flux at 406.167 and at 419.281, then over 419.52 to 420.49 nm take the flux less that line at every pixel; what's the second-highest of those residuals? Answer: -1.0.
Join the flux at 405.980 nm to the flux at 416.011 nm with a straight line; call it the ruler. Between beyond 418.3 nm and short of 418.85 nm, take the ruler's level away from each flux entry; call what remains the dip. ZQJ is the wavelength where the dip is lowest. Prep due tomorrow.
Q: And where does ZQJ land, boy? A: 418.798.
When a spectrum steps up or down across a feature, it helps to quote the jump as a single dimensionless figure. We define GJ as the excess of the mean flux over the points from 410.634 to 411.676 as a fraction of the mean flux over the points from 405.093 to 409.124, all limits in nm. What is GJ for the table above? 0.10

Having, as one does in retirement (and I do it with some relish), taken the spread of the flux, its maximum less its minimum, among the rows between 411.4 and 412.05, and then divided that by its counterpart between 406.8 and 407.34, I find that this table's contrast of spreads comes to 1.6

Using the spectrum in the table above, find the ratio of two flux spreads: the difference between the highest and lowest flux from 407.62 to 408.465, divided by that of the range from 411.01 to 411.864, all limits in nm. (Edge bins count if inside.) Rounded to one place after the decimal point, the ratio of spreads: 3.0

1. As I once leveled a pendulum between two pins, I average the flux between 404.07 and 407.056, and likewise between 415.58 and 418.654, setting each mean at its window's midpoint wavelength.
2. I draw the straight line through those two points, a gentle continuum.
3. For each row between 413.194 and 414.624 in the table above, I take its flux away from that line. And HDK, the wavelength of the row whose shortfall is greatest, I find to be 414.386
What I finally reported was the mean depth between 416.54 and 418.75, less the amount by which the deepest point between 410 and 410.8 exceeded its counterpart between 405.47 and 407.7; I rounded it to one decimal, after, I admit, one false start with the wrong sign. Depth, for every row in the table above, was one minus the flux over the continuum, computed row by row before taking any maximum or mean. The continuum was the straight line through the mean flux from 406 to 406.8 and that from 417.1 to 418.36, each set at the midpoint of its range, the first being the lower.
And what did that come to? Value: 0.1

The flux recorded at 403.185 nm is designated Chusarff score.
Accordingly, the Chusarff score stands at 12.11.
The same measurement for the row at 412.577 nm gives 17.13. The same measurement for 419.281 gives 15.82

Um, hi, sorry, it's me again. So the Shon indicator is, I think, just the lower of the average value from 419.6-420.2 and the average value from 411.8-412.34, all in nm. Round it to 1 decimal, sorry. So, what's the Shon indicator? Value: 13.4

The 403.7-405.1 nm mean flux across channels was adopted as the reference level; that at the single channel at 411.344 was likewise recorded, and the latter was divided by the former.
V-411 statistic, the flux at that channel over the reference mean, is 1.22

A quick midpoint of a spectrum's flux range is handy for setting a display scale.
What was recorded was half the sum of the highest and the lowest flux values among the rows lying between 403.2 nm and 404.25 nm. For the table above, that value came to 13.9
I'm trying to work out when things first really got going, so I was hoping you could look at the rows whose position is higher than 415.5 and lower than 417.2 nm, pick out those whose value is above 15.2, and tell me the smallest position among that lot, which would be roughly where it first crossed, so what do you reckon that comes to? 415.532 nm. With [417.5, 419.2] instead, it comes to 417.643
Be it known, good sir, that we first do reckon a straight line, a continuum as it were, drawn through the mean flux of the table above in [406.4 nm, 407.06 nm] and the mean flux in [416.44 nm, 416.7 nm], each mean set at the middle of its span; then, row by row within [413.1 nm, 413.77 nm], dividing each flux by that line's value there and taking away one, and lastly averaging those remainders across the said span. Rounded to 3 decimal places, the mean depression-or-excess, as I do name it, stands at -0.036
